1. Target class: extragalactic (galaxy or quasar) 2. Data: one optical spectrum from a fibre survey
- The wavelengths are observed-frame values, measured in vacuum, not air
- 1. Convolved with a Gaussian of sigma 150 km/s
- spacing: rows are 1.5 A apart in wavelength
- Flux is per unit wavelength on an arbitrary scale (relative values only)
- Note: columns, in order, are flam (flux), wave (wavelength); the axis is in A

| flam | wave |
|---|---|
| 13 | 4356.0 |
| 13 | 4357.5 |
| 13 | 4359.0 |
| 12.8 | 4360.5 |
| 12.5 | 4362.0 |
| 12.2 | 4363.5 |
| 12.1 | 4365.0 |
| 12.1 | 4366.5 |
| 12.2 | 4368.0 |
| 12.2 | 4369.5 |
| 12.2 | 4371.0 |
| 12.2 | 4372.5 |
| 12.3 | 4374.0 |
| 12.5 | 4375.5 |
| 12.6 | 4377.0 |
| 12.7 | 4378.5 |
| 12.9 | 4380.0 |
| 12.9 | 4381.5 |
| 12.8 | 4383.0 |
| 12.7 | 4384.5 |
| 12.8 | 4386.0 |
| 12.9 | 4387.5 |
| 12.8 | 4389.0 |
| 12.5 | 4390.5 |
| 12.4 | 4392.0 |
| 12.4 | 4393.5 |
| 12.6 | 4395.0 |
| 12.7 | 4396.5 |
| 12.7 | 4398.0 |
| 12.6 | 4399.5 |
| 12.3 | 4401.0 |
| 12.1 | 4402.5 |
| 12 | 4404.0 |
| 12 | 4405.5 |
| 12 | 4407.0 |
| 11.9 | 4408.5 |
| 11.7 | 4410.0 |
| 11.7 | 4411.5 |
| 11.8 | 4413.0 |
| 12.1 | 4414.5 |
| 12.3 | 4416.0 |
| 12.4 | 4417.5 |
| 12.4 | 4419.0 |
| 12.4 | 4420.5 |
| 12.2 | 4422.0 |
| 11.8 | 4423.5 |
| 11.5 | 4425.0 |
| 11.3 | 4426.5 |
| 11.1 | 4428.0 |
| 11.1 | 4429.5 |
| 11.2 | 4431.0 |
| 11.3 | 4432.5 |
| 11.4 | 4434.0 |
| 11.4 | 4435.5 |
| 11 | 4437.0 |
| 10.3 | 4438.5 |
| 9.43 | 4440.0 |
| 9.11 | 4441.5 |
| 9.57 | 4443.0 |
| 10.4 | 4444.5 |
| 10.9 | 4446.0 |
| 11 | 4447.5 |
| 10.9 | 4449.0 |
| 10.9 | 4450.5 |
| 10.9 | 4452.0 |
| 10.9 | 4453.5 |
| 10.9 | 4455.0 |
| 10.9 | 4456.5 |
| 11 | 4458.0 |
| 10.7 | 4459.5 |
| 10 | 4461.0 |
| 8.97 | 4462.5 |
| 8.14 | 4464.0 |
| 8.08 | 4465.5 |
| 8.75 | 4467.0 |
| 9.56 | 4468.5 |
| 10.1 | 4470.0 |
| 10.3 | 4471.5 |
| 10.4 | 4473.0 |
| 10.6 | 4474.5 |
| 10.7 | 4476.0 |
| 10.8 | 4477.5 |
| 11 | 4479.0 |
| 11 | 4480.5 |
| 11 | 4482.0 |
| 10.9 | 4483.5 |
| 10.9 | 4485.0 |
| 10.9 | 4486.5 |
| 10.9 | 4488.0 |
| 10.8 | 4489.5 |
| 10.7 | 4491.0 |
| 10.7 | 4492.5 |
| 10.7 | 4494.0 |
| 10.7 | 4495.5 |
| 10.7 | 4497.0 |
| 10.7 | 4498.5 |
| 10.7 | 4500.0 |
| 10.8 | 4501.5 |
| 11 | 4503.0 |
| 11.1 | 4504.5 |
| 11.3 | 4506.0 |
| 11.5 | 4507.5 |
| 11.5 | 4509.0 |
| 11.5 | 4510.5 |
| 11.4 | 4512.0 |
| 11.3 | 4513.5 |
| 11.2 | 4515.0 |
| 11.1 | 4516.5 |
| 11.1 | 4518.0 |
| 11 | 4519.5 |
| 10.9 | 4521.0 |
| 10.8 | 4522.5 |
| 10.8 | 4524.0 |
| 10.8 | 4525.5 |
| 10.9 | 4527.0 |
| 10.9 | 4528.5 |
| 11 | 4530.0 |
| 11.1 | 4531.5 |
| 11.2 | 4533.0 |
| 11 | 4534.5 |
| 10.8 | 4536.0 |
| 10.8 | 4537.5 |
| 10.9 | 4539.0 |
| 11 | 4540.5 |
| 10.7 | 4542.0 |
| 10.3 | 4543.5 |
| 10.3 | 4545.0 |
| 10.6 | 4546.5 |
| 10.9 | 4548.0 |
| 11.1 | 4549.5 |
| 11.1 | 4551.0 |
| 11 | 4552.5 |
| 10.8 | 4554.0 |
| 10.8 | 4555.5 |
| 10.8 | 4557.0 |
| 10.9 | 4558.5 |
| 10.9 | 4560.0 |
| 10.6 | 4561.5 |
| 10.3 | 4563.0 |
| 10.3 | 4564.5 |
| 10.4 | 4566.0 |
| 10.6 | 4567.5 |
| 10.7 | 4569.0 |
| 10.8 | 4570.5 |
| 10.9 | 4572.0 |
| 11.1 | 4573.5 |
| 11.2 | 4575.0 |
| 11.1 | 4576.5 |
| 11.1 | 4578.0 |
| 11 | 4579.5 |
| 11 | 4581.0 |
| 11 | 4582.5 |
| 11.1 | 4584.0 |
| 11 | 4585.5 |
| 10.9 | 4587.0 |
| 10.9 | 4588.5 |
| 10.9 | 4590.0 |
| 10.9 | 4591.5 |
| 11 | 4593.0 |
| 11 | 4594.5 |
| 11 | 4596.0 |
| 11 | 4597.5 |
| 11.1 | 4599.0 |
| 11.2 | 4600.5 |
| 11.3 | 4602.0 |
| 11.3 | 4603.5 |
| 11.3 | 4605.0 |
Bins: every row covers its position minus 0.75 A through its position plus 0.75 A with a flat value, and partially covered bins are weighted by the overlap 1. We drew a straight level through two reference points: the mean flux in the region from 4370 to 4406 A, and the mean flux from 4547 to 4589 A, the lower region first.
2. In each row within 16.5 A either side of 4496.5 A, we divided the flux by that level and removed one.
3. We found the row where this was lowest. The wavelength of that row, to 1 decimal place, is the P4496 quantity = 4491.0 A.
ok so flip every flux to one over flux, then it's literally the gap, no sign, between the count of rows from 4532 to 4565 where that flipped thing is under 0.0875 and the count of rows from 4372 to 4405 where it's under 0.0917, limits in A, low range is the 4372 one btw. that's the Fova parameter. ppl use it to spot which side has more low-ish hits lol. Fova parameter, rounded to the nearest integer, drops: 22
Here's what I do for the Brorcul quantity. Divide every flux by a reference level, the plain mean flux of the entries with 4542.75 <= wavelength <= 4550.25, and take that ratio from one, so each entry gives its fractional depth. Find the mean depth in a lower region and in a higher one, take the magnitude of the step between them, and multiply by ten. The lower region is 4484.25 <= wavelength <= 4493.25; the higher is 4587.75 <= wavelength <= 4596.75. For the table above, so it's 0.13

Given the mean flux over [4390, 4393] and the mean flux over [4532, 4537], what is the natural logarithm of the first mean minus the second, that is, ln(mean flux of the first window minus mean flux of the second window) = 0.4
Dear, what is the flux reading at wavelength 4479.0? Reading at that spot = 11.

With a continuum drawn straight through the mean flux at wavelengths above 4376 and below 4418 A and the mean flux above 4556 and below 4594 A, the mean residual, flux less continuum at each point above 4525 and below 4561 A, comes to -0.28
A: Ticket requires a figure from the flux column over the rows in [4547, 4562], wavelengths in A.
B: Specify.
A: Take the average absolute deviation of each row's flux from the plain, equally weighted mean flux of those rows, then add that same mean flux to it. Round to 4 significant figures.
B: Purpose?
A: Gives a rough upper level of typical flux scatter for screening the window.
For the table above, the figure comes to 11.00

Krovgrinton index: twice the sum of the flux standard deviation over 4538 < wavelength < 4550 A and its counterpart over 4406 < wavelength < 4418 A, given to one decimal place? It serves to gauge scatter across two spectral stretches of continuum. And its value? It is 1.1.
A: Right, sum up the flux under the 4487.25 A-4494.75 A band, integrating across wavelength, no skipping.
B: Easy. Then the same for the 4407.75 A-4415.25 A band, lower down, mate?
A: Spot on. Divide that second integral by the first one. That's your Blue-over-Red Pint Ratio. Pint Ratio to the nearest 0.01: 1.10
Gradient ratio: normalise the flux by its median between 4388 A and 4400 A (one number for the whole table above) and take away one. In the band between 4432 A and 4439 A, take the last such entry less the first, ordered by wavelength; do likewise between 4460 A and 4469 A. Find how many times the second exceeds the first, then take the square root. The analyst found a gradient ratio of 0.66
